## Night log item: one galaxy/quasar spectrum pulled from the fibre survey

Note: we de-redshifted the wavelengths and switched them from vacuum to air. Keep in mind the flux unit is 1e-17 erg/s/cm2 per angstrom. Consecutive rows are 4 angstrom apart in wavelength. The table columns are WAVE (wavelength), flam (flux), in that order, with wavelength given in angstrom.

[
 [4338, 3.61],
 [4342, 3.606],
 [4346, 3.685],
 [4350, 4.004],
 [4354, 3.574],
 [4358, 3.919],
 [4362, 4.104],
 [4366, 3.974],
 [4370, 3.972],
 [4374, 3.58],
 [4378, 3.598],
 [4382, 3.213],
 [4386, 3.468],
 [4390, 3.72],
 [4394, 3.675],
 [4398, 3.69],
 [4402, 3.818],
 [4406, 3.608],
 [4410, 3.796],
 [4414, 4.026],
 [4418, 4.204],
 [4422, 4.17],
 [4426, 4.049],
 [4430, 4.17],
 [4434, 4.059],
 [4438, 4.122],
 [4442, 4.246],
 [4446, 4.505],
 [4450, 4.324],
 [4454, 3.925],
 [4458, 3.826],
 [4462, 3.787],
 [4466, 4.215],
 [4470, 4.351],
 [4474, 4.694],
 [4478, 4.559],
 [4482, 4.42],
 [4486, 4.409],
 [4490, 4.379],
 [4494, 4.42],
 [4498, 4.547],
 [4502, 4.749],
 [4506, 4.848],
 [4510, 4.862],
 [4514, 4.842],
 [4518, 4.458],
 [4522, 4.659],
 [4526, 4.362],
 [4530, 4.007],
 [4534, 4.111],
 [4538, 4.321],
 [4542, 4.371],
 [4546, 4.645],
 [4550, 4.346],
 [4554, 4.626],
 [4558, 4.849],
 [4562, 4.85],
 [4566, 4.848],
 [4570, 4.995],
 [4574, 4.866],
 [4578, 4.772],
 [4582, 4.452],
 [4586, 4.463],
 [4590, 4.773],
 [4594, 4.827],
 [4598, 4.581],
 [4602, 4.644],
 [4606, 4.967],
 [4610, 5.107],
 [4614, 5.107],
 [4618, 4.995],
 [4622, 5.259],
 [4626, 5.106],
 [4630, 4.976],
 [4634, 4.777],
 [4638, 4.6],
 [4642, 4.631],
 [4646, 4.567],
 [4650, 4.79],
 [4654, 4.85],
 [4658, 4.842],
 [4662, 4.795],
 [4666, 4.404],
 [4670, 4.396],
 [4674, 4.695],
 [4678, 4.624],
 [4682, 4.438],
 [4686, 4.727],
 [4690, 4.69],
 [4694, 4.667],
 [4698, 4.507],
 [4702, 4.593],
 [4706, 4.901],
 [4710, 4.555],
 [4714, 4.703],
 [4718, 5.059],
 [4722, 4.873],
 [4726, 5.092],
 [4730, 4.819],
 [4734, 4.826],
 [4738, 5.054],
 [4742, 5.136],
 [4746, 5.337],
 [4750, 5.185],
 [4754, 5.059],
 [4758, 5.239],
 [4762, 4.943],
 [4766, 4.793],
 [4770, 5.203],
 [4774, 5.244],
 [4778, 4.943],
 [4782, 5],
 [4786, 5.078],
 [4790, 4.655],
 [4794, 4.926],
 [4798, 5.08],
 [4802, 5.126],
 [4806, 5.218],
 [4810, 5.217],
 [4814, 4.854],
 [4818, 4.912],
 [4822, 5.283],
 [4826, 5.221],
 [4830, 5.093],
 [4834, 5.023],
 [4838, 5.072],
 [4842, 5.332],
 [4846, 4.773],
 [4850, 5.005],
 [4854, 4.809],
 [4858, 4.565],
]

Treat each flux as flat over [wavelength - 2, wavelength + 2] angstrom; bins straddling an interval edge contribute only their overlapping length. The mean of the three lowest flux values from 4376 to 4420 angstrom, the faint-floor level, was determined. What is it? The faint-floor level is 3.4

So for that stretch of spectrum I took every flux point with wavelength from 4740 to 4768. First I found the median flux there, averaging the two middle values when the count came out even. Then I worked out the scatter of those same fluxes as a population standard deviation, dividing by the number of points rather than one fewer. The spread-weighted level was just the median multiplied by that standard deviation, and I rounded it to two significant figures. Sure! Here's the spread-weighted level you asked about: 0.88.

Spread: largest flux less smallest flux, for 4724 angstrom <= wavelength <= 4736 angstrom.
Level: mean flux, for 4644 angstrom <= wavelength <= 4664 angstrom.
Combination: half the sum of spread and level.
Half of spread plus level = 2.52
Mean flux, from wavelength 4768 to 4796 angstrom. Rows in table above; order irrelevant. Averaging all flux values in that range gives 5.01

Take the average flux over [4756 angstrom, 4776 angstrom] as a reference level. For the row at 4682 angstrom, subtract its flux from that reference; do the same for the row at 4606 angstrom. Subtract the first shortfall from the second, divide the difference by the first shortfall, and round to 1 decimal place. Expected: -0.8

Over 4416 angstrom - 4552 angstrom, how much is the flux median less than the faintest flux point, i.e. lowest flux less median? -0.57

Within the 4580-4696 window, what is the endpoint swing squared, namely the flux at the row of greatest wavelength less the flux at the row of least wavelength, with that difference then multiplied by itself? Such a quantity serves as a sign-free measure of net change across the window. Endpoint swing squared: 0.05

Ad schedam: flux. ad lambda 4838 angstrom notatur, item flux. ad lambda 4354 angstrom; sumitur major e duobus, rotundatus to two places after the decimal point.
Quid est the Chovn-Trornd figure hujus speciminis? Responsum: 5.07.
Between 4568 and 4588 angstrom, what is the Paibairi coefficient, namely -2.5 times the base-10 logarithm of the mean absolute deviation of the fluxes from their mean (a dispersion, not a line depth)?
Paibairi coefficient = 1.74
